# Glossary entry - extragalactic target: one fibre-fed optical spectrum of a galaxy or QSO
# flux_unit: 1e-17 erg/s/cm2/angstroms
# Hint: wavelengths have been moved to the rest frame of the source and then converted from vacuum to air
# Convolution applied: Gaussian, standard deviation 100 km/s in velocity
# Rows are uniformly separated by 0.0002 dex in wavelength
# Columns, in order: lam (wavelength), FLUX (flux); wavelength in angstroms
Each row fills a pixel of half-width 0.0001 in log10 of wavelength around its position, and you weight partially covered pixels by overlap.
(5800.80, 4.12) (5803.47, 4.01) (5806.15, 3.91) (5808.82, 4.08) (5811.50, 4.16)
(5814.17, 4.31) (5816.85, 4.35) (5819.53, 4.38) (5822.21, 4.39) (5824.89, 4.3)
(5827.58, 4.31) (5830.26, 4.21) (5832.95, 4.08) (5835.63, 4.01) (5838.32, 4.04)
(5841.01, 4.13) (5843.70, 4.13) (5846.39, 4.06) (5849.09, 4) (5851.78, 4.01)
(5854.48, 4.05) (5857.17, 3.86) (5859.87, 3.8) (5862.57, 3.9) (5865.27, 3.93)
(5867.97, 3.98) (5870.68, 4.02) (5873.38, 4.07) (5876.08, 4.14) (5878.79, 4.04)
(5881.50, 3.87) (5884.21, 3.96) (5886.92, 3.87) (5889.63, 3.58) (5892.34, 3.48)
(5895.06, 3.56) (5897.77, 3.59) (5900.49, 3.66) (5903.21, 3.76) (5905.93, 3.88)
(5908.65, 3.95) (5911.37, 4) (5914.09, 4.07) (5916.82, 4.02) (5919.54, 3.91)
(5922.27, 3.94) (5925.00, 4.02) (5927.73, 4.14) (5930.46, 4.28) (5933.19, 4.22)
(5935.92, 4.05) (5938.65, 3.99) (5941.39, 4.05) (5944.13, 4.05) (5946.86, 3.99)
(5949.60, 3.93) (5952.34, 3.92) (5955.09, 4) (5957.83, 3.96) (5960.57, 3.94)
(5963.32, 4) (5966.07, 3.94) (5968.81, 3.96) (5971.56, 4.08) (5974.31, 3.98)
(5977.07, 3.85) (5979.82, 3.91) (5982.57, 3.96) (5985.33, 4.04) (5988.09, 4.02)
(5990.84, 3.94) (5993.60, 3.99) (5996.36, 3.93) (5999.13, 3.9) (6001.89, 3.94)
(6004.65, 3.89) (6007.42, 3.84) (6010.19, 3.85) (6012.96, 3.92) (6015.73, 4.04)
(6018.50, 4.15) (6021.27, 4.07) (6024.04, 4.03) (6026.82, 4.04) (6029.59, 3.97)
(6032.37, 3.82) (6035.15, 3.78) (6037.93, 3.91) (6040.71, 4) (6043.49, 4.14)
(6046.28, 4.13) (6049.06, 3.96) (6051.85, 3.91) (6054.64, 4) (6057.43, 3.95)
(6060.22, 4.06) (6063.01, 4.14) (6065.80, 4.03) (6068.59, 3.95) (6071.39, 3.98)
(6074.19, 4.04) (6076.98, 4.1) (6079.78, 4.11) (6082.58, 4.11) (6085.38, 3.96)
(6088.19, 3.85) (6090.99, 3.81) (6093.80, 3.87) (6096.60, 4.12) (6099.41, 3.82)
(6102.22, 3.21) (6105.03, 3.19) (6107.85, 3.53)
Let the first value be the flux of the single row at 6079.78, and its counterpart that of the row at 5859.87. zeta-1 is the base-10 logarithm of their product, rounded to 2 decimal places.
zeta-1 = 1.19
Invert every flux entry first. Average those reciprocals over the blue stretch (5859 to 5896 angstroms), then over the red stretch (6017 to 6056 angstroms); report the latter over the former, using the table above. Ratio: 0.97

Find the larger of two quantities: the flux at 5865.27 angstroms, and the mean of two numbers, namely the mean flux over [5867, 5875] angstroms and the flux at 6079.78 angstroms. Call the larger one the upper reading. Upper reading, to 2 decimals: 4.07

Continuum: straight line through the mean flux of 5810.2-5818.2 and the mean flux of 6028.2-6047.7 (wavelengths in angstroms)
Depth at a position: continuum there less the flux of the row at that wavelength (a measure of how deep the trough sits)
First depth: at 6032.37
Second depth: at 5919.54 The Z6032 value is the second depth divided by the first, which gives 1.4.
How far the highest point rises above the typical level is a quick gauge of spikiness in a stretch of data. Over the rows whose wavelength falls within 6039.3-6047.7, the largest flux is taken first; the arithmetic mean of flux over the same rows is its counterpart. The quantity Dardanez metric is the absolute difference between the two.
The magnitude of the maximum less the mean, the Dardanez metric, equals 0.050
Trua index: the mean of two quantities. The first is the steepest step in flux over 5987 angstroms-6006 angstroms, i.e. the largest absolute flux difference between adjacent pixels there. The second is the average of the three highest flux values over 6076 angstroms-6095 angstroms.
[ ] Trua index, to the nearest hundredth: 2.09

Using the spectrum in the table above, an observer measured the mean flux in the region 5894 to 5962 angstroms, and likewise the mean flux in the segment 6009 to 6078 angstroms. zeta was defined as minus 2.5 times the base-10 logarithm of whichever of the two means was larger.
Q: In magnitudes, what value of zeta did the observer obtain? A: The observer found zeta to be -1.50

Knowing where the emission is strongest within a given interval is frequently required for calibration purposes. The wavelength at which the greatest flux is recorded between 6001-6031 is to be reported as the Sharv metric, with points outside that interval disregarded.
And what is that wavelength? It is 6018.50 angstroms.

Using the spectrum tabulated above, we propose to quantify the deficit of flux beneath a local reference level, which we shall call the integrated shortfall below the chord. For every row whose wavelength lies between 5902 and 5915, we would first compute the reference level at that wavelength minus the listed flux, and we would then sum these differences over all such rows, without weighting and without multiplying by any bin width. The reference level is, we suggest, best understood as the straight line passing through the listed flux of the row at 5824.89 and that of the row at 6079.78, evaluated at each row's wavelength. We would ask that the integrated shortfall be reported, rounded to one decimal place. 1.5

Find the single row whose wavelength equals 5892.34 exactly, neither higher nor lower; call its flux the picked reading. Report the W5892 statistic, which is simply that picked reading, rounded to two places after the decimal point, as 3.48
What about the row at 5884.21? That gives 3.96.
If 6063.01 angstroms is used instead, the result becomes 4.14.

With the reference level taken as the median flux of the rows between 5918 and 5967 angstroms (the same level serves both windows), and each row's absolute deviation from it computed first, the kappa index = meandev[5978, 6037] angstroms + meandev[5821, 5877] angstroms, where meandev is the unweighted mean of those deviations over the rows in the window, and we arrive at 0.202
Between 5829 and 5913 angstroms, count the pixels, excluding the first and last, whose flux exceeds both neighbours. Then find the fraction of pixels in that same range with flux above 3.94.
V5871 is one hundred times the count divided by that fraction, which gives 517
